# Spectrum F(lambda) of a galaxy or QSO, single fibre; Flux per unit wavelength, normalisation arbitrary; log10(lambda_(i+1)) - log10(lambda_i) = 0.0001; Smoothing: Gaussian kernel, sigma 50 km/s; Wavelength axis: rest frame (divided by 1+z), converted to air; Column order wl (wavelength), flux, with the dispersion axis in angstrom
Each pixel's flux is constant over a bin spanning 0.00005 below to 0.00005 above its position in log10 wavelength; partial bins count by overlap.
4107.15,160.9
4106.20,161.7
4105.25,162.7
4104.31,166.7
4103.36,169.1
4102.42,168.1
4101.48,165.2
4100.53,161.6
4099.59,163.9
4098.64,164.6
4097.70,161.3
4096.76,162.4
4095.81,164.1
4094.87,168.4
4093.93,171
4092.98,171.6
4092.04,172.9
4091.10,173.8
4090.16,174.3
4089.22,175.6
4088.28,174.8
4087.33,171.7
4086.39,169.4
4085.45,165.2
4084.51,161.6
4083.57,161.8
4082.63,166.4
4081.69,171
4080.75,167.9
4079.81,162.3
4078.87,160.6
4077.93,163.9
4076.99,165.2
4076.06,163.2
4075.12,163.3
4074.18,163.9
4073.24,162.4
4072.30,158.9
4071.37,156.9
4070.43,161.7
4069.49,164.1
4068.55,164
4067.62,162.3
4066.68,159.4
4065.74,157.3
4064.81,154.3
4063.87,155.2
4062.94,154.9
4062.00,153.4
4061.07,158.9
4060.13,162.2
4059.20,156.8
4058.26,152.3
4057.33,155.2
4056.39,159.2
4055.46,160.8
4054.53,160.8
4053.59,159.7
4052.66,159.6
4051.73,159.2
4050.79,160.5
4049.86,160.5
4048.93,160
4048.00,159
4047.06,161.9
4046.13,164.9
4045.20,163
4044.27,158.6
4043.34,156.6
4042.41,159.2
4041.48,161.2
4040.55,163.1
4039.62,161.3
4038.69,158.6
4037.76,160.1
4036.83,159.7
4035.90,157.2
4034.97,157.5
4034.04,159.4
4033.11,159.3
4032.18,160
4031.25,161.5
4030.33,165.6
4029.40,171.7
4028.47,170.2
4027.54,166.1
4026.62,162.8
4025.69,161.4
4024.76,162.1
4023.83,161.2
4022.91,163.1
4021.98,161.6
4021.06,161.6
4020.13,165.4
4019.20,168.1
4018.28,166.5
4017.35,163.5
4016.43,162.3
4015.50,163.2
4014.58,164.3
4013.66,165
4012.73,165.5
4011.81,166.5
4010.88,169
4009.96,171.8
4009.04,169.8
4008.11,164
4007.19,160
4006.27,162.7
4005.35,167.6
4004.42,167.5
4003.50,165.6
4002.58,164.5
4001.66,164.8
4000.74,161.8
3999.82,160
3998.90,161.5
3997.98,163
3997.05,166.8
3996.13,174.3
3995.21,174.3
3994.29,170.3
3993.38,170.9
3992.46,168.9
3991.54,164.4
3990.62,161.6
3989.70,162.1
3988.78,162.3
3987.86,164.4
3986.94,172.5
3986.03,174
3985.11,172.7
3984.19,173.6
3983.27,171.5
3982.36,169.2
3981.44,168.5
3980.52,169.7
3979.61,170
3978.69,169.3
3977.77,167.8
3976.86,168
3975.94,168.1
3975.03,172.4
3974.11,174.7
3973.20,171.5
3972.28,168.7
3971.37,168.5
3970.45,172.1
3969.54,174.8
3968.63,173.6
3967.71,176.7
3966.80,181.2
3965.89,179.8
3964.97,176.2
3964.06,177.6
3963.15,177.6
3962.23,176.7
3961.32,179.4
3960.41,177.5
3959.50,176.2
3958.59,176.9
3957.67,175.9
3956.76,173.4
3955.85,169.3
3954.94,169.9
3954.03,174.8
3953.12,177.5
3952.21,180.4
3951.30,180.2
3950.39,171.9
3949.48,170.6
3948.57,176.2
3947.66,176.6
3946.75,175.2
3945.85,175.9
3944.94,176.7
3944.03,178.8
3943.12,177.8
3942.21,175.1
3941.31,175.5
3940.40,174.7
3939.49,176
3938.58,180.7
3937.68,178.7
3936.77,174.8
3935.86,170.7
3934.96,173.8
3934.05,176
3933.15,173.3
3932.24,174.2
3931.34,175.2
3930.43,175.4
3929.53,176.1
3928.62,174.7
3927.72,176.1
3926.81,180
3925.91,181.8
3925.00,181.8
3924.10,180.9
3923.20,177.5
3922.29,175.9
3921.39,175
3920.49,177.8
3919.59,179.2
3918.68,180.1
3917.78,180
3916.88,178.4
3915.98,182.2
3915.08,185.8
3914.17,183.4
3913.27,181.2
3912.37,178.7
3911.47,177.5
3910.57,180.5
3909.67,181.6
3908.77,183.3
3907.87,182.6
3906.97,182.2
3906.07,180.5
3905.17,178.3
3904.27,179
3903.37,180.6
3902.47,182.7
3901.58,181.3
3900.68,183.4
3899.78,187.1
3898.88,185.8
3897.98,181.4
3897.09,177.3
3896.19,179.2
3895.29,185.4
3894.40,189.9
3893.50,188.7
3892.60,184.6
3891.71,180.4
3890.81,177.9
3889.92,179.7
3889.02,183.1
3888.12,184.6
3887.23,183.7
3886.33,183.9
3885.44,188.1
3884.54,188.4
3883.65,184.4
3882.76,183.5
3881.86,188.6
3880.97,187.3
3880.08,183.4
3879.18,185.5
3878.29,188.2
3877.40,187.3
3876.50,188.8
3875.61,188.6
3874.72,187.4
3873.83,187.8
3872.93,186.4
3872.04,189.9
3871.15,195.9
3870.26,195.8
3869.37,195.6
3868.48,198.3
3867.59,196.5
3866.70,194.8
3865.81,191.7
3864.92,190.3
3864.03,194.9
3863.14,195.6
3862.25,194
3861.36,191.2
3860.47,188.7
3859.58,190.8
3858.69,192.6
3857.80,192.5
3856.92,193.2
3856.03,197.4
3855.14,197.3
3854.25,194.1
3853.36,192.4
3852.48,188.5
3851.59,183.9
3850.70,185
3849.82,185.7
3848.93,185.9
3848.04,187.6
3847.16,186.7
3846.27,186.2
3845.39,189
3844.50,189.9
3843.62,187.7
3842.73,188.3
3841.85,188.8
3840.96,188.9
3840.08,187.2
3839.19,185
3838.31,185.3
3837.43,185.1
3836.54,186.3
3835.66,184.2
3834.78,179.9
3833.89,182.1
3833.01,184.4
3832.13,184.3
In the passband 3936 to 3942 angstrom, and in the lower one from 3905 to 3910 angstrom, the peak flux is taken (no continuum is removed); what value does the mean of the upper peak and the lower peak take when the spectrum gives 182.0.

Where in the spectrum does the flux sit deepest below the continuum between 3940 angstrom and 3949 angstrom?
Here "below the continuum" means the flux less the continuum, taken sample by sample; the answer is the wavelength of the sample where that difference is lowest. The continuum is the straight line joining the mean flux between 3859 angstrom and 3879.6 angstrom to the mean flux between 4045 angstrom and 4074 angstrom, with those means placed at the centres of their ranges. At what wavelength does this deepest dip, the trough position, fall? 3940.40 angstrom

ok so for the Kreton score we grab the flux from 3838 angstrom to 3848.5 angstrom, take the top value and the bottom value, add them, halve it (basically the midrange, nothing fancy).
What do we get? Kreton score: 187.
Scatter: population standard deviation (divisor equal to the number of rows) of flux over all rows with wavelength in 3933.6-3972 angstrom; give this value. 3.1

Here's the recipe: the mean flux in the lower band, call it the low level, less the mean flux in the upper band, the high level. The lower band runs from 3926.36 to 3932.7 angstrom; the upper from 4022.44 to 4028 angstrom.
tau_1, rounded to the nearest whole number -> 13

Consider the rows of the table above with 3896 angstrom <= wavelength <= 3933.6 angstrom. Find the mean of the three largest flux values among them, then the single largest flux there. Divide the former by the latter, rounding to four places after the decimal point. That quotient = 0.9954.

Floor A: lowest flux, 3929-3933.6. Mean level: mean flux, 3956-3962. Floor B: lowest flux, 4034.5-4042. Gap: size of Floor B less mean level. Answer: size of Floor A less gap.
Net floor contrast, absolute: 154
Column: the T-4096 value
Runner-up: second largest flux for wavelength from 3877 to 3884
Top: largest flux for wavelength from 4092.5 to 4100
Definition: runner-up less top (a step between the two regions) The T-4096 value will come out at 17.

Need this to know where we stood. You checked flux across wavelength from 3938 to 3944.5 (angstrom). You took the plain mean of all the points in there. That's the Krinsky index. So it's 177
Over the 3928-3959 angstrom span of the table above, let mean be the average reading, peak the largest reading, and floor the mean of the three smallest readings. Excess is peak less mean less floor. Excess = -165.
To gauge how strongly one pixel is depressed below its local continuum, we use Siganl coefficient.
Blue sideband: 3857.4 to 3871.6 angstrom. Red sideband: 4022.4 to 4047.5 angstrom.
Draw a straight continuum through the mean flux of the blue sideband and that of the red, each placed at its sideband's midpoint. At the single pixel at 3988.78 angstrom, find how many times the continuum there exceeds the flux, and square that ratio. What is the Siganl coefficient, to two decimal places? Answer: 1.10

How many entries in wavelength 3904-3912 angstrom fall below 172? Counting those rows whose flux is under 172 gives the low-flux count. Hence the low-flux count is 0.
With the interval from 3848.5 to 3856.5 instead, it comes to 0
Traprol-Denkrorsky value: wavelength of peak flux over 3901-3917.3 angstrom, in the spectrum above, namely 3915.08 angstrom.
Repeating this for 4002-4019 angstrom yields 4009.96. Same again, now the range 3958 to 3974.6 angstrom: 3966.80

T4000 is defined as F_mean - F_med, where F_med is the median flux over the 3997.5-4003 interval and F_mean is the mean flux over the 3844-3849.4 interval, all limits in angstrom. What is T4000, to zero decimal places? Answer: 25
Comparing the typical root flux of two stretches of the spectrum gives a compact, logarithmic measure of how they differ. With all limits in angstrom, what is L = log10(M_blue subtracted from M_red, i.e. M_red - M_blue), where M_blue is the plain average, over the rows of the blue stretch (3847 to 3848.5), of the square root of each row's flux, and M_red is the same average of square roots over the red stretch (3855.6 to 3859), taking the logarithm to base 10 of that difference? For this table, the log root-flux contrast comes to -0.61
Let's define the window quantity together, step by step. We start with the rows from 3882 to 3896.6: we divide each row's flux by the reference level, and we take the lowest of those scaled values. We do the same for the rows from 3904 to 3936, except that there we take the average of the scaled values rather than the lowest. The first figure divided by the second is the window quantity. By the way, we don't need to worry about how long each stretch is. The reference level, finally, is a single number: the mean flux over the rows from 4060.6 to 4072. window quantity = 1.00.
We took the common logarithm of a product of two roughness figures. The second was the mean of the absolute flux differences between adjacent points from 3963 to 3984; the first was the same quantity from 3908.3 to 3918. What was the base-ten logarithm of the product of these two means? 0.64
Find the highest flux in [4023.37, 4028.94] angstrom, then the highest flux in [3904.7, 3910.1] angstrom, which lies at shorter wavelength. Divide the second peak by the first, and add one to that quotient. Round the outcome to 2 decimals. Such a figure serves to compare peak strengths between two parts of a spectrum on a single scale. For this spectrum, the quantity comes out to 2.08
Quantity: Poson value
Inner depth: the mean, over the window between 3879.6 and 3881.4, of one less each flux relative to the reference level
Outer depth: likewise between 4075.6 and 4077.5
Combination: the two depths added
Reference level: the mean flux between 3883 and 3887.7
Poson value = 0.12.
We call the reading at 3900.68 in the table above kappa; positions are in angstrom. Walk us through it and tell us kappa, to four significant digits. 183.4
